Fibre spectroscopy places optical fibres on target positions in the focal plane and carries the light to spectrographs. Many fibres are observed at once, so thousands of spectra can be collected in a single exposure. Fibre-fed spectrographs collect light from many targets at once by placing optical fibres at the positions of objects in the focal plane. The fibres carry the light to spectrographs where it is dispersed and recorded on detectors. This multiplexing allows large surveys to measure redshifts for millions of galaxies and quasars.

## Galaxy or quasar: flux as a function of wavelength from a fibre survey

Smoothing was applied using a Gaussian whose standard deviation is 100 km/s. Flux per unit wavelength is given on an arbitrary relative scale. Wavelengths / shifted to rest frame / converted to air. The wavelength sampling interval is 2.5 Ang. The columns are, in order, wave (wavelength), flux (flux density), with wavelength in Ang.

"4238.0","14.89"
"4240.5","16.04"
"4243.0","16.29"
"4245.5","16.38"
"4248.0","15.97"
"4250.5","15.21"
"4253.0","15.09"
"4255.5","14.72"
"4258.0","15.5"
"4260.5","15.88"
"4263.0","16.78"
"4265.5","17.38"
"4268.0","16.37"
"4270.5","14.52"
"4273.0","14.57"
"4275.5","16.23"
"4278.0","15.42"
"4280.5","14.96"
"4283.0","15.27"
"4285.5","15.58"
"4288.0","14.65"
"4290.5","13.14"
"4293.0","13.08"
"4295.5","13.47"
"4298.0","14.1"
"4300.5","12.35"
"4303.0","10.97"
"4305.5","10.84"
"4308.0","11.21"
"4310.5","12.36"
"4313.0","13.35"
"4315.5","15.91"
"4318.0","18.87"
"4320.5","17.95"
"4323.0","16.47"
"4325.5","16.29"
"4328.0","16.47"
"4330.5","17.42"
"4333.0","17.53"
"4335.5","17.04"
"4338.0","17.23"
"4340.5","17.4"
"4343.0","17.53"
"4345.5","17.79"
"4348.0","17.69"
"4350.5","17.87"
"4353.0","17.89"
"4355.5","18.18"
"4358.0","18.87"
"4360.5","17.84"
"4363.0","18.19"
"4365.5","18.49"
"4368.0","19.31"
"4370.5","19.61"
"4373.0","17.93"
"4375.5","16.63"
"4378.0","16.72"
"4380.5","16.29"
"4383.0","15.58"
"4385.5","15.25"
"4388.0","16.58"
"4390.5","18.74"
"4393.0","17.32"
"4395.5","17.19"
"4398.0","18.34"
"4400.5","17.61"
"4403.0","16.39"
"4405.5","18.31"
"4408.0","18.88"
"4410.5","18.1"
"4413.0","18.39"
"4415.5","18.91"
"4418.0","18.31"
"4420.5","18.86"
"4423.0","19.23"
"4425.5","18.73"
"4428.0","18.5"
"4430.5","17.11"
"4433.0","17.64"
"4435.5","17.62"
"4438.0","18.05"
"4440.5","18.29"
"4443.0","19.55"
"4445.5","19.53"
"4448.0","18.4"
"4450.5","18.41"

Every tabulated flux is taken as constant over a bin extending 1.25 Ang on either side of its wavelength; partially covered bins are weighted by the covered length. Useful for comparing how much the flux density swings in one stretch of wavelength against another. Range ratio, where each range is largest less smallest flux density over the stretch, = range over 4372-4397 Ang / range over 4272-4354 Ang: 0.4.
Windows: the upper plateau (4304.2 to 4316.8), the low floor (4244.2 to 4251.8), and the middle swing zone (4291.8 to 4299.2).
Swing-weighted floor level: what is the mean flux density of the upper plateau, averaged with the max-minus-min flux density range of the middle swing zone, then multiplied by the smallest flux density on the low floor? 105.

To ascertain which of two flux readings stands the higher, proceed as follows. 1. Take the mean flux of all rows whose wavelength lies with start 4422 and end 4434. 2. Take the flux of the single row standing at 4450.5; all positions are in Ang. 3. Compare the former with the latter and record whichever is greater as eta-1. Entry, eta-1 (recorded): 18.4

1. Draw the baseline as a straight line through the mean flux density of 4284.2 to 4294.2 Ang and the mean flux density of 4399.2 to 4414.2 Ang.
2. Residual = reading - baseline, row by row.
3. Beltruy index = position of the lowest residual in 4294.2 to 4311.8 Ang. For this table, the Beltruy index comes 4305.5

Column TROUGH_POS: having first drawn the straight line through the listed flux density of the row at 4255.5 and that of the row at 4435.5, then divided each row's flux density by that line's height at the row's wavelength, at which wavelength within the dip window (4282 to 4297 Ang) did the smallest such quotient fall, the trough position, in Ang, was 4293.0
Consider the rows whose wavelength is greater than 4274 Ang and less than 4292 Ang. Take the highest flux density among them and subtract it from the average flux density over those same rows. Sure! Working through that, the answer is -1.2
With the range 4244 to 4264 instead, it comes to -1.1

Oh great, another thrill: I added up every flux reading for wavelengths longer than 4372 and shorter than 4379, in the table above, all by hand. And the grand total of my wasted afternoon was 51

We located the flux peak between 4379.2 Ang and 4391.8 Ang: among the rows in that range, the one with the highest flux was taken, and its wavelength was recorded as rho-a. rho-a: 4390.5 Ang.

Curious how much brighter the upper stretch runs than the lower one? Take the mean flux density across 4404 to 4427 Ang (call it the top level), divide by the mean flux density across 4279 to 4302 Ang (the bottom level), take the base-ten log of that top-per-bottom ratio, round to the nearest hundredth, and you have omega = 0.12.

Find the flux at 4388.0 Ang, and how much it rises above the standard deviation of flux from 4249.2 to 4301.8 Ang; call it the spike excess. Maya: 15.3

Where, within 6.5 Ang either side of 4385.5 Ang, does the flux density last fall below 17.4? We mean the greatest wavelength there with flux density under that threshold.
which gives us 4388.0 Ang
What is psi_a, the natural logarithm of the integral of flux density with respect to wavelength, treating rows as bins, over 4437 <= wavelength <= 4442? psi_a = 4.51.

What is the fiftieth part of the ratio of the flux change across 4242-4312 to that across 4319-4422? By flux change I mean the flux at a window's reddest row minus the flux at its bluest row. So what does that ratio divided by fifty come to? -0.09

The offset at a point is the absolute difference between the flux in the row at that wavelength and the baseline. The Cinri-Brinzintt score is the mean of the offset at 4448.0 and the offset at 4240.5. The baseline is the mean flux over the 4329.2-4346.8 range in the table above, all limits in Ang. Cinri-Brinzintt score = 1.2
